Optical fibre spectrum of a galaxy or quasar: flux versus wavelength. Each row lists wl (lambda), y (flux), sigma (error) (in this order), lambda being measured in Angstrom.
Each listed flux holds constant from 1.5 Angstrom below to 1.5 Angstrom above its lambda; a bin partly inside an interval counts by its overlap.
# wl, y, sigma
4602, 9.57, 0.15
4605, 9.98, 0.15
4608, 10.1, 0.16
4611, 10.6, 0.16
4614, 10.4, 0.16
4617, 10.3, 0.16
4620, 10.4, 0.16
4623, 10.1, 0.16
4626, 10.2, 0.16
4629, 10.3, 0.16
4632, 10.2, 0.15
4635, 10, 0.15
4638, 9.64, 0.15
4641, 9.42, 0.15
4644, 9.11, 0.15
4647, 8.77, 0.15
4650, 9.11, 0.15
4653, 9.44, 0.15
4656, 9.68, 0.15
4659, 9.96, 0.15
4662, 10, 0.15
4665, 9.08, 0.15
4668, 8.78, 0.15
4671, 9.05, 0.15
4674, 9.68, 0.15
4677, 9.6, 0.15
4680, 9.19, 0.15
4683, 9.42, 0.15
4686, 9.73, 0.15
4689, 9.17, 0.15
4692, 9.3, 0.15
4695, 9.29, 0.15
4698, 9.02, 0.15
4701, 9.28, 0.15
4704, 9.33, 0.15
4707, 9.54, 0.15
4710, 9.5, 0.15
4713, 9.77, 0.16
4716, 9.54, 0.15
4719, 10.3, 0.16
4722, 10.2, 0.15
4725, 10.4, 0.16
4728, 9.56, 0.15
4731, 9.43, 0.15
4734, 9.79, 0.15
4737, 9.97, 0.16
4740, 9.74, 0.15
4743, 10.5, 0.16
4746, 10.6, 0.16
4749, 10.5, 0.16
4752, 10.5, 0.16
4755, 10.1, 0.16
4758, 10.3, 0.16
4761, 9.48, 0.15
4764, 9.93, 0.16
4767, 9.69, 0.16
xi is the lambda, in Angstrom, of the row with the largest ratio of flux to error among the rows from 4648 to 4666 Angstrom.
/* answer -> 4662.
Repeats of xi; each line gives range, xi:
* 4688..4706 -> 4704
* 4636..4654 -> 4638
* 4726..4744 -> 4743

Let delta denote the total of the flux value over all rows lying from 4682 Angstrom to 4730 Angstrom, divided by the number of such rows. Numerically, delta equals 9.6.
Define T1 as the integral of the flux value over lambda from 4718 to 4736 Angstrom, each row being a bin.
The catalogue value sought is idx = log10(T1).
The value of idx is 2.25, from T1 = 179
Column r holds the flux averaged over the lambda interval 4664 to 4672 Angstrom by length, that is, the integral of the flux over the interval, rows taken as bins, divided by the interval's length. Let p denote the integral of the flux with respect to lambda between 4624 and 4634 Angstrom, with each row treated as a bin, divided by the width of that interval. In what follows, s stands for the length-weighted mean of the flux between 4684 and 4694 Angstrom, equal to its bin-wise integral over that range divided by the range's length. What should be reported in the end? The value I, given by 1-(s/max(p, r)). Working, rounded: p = 10.2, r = 9.0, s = 9.4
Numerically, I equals 0.080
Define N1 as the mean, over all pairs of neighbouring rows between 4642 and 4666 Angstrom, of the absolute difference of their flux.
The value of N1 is 0.356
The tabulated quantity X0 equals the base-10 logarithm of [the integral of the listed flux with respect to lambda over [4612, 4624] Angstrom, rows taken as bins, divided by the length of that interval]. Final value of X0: 1.014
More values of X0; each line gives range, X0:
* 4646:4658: 0.968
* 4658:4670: 0.974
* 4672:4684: 0.976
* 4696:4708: 0.968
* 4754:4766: 0.997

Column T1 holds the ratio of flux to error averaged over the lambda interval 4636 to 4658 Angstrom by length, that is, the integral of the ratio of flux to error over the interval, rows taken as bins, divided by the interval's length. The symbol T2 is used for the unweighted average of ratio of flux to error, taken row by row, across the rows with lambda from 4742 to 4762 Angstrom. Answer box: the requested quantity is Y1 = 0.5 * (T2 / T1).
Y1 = 0.521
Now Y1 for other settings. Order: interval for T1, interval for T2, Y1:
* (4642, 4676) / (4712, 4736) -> 0.516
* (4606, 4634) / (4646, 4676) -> 0.481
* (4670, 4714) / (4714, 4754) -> 0.520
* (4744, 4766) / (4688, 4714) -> 0.482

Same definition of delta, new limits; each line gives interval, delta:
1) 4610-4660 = 9.9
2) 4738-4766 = 10.2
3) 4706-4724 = 9.8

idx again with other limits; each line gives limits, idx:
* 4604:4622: 2.27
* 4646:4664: 2.23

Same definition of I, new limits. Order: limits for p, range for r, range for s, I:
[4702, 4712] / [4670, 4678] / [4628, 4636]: -0.075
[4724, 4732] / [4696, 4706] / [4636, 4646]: 0.040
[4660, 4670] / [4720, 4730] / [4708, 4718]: 0.040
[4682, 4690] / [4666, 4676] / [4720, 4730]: -0.061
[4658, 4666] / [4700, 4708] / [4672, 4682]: 0.024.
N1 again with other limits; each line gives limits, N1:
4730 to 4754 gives 0.247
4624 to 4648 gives 0.233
